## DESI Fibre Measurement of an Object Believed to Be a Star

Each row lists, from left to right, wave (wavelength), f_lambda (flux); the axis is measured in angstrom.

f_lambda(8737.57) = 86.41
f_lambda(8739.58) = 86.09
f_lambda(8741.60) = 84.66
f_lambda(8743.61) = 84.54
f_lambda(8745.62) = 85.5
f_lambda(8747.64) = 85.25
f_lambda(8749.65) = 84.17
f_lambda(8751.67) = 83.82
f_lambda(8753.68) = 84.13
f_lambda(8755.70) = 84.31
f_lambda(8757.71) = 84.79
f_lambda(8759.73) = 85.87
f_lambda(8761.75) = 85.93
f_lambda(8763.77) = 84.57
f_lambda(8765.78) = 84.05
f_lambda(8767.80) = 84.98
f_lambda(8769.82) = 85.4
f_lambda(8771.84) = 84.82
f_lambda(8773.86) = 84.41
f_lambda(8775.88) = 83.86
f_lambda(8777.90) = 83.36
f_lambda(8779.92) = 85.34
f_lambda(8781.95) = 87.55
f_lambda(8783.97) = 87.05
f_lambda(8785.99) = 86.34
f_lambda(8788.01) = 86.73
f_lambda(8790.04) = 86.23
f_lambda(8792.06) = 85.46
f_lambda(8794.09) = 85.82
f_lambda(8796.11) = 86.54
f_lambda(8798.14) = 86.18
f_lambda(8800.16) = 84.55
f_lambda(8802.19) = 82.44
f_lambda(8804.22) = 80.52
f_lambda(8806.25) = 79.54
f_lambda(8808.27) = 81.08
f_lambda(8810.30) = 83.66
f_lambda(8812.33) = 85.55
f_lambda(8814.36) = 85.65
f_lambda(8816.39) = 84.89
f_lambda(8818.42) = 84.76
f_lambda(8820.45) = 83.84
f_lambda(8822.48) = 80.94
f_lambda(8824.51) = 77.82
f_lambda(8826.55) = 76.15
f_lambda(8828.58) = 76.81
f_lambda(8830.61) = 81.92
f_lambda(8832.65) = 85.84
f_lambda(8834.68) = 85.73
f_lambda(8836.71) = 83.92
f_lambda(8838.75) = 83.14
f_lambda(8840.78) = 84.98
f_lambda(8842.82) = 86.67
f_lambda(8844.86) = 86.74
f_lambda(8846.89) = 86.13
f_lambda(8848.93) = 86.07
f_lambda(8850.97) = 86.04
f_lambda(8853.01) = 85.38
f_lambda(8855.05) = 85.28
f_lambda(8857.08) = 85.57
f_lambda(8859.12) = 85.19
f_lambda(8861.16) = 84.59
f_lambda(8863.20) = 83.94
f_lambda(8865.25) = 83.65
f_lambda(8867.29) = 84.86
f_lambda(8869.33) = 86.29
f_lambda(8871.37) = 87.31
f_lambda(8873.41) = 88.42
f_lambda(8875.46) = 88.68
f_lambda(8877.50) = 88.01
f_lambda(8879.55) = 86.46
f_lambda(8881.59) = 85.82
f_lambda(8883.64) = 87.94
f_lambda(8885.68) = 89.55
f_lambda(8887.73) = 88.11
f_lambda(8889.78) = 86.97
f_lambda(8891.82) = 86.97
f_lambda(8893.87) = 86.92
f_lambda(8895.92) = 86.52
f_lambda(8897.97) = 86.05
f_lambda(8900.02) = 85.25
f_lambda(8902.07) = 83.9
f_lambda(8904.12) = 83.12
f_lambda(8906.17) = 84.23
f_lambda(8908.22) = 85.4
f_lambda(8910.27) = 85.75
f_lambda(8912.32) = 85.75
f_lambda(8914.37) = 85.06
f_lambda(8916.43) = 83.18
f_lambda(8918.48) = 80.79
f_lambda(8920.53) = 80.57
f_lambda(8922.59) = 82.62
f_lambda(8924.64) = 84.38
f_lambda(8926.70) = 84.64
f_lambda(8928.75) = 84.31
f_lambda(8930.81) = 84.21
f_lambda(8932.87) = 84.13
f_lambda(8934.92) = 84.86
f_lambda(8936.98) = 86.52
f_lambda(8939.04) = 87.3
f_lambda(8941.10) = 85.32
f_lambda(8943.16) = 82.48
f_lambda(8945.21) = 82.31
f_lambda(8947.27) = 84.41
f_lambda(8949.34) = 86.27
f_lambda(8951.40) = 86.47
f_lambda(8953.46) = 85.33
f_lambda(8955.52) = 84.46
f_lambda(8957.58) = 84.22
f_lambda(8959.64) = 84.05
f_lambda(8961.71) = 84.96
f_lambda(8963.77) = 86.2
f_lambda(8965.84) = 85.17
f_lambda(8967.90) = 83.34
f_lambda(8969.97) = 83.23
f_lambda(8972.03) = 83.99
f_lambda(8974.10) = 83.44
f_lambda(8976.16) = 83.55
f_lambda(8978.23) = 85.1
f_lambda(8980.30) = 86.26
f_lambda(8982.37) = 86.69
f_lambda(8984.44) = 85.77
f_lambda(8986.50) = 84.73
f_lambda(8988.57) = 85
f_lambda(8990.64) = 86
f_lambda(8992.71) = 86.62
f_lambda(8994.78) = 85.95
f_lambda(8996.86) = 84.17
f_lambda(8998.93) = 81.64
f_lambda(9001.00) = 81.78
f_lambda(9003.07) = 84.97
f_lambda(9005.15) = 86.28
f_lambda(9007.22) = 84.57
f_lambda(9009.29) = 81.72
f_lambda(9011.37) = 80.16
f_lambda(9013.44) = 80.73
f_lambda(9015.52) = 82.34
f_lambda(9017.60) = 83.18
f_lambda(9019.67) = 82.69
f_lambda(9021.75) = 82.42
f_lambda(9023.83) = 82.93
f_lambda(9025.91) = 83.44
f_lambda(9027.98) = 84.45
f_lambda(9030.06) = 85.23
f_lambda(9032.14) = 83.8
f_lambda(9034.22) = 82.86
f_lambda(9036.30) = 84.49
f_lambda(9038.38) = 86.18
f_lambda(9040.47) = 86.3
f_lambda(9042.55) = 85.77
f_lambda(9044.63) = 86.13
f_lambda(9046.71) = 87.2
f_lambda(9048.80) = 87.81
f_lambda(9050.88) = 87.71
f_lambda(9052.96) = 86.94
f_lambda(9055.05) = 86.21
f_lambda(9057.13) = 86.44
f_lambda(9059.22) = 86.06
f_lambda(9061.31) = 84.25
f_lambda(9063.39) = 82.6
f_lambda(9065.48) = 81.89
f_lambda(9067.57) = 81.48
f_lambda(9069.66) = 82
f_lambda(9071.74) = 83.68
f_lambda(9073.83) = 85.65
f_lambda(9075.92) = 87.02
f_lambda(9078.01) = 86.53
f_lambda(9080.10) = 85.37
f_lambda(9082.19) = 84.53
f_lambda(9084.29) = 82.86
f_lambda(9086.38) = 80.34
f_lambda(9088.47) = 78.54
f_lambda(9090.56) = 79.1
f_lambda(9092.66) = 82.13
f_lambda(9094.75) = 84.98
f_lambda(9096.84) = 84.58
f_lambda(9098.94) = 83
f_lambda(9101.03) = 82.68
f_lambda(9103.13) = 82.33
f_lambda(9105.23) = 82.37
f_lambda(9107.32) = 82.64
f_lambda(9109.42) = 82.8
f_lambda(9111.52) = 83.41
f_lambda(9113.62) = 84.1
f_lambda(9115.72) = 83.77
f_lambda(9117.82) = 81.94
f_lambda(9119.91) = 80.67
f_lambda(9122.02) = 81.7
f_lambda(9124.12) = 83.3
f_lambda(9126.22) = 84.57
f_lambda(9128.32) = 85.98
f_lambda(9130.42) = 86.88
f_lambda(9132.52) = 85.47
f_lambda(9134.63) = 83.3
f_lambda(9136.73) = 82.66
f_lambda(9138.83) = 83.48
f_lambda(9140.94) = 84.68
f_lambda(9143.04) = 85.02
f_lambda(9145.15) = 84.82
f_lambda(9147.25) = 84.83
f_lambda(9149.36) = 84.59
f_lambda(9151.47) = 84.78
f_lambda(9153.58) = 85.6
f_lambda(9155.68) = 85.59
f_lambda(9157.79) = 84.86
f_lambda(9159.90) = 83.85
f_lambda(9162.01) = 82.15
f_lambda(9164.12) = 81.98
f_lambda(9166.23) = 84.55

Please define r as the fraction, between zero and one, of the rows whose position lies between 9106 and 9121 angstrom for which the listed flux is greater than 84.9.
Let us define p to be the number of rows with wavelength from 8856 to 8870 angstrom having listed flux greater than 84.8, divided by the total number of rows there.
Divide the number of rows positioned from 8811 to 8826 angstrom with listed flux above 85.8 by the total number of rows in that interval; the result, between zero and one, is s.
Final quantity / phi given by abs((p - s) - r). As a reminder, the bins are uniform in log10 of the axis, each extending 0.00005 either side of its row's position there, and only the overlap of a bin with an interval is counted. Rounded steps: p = 0.6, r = 0.0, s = 0.00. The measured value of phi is 0.6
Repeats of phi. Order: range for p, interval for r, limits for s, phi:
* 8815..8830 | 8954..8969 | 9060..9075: 0.3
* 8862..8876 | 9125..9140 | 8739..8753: 0.1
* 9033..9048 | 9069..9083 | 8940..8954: 0.1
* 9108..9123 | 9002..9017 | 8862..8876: 0.9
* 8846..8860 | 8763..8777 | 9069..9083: 0.4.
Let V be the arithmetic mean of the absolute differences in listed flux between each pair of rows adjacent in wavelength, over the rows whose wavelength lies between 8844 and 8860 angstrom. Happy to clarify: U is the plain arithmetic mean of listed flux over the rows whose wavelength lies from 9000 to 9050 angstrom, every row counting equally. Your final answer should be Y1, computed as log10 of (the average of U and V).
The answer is 1.625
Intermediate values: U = 84.1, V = 0.30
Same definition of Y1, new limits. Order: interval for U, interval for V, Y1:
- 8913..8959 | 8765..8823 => 1.630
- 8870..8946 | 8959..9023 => 1.636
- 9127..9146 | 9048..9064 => 1.631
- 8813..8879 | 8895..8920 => 1.631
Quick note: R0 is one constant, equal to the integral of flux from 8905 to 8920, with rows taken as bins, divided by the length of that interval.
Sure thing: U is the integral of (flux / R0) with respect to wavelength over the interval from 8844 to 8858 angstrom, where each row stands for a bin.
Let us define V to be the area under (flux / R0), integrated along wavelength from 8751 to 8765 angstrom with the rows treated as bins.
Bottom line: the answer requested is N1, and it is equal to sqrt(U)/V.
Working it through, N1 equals 0.268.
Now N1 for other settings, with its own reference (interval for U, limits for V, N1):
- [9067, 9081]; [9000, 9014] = 0.272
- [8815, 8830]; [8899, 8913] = 0.269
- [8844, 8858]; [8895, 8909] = 0.268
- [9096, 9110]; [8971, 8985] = 0.263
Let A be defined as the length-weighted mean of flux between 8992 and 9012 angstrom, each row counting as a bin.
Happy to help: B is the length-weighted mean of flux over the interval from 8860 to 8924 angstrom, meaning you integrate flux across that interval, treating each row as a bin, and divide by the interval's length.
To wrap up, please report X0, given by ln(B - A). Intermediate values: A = 83.8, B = 85.6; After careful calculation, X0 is 0.57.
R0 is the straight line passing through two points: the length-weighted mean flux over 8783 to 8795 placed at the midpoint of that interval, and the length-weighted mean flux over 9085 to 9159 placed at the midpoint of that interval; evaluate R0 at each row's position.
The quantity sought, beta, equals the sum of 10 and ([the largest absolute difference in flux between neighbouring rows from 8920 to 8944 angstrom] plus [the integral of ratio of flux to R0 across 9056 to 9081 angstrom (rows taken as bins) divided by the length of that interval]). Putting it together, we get 13.8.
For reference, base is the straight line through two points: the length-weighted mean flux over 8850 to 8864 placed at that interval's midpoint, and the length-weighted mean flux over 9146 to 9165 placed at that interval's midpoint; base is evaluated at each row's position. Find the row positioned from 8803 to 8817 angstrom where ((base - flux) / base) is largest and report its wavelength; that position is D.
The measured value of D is 8806.25 angstrom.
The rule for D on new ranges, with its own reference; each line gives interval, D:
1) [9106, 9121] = 9119.91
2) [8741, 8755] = 8751.67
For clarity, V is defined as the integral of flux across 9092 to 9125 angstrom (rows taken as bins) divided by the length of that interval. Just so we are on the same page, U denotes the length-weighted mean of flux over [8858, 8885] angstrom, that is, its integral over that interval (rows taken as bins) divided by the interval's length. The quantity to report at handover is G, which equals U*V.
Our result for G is 7153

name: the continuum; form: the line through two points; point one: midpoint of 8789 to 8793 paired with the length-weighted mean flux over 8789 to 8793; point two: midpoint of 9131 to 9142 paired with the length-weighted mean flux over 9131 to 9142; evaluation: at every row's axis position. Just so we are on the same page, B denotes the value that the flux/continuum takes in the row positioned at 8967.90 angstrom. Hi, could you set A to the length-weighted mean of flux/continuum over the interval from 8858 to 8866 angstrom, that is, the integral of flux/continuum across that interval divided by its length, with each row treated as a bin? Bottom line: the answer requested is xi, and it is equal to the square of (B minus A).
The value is 0.0000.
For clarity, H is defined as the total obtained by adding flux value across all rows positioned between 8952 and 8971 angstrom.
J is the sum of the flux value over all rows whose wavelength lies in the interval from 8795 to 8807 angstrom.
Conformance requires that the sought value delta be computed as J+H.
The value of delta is 1261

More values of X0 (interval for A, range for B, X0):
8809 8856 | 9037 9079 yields 0.46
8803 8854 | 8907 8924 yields -1.05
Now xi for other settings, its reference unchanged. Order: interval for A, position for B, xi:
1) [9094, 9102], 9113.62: 0.0000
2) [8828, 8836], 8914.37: 0.0008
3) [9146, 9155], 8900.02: 0.0002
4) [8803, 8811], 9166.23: 0.0037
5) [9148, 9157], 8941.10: 0.0001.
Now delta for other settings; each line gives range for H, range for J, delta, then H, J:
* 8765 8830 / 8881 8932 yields 4810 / 2682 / 2128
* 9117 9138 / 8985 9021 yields 2259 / 836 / 1423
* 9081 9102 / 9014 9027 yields 1320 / 823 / 497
